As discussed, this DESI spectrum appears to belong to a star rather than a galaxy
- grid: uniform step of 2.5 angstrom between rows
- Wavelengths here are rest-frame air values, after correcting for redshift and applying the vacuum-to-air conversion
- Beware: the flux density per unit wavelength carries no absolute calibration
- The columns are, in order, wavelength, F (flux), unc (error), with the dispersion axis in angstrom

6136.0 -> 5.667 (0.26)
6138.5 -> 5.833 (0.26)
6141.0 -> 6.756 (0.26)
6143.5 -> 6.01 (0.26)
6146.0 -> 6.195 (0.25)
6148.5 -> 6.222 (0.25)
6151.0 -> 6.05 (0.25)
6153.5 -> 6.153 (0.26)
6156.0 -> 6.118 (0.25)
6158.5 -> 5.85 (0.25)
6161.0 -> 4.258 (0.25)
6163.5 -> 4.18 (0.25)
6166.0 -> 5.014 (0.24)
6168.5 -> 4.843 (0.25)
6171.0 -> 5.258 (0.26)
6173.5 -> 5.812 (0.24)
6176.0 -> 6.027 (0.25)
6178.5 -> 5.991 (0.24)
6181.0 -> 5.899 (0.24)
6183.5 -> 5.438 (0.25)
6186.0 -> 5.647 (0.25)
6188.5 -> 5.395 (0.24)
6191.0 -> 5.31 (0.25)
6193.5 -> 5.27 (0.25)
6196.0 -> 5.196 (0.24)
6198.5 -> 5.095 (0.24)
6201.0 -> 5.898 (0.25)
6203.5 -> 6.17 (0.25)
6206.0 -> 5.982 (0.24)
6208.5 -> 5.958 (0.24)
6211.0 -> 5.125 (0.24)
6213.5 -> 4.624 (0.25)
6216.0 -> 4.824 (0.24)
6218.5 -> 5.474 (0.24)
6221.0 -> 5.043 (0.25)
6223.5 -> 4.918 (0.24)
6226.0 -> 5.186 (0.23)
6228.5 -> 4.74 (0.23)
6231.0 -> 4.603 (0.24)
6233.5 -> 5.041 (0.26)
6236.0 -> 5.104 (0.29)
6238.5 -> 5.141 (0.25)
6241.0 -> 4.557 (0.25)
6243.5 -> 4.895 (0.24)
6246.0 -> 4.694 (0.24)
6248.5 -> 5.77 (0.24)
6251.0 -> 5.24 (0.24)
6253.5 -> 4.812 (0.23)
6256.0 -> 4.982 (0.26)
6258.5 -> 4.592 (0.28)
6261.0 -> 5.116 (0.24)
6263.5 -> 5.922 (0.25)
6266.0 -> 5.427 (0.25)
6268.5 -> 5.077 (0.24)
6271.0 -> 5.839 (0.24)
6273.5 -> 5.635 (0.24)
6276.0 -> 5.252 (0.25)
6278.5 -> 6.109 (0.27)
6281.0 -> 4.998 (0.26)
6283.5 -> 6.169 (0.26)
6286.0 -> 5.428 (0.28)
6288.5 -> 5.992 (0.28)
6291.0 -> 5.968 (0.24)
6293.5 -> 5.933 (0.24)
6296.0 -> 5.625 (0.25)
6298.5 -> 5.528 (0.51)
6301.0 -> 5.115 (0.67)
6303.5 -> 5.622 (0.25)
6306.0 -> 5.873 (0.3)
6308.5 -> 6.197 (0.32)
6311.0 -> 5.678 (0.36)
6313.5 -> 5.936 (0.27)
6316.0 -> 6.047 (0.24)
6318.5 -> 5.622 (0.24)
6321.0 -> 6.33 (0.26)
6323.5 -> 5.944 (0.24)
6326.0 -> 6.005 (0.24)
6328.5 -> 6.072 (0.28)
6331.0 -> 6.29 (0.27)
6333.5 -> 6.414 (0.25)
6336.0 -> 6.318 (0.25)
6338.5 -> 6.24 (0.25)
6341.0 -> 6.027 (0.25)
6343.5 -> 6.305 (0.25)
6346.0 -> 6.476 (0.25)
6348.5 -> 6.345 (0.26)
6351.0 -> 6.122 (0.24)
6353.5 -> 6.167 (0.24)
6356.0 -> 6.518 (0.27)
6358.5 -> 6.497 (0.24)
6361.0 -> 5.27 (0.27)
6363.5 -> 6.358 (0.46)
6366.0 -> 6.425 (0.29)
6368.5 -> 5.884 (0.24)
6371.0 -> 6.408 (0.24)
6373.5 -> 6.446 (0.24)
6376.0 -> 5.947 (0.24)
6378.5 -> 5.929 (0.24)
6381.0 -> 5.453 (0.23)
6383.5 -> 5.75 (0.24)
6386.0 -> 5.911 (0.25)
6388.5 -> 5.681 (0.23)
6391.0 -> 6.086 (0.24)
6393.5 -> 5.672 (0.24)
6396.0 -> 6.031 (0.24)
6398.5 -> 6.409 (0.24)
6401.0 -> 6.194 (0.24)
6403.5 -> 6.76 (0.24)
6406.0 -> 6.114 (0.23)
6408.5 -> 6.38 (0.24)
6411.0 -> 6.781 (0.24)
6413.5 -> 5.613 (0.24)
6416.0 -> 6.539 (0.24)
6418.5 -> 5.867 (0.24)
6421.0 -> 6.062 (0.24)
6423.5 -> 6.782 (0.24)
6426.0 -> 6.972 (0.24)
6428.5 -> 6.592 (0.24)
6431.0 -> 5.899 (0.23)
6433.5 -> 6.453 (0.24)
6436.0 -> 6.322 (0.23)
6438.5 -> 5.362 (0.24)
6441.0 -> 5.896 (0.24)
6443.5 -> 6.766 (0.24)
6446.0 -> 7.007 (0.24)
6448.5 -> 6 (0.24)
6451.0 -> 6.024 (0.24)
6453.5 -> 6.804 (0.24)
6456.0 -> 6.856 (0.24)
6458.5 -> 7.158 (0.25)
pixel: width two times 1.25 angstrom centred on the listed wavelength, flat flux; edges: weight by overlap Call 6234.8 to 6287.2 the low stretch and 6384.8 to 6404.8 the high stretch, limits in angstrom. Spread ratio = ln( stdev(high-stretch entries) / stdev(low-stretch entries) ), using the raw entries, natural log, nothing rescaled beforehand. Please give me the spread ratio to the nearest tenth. -0.3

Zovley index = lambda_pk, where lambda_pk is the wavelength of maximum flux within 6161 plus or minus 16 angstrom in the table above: 6148.5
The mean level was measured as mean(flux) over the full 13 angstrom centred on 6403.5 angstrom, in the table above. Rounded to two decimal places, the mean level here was 6.37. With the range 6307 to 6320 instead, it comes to 5.90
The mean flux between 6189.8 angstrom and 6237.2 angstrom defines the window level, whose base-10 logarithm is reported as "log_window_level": 0.719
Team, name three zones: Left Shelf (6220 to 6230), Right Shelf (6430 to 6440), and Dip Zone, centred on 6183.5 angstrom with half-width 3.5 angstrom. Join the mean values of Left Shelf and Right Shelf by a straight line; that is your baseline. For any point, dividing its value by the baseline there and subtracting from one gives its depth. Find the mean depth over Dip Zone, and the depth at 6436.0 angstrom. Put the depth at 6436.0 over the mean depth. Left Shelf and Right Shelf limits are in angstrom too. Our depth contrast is 0.3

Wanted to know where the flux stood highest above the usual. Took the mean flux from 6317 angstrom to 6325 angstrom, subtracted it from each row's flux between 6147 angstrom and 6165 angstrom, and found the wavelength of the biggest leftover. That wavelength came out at 6148.5 angstrom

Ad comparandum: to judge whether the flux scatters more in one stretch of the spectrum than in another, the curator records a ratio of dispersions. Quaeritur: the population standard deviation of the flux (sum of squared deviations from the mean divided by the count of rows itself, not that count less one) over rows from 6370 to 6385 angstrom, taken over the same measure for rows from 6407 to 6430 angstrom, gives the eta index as 0.8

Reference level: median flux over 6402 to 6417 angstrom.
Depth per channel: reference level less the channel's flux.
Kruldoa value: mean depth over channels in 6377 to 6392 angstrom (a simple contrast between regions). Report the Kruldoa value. 0.66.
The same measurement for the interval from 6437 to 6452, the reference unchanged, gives 0.28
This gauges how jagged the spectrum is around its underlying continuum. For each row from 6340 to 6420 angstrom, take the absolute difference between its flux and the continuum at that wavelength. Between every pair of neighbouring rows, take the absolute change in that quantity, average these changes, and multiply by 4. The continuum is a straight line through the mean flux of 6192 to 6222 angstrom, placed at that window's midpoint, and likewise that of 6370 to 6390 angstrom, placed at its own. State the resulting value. 1.02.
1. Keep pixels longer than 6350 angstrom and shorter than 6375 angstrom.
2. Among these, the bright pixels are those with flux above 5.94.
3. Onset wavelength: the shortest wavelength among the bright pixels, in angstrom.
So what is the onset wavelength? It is 6351.0 angstrom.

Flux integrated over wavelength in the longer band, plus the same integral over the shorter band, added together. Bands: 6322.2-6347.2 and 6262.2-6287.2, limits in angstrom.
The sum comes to 295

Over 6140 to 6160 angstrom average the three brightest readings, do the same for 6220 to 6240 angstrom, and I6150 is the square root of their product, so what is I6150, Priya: 5.73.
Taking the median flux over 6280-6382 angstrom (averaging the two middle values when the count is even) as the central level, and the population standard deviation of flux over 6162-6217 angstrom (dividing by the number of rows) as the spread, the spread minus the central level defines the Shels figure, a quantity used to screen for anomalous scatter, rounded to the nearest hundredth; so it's -5.51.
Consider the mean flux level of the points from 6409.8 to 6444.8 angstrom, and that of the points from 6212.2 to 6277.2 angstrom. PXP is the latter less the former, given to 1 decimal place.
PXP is -1.2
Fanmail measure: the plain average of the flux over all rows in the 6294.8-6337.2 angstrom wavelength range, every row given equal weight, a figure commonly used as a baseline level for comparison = 5.9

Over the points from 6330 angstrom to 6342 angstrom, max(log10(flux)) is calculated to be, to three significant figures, 0.807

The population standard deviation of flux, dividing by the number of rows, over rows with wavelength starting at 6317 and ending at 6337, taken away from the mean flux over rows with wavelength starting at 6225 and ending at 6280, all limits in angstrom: 4.92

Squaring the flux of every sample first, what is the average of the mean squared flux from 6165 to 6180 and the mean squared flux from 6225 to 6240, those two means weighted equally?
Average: 28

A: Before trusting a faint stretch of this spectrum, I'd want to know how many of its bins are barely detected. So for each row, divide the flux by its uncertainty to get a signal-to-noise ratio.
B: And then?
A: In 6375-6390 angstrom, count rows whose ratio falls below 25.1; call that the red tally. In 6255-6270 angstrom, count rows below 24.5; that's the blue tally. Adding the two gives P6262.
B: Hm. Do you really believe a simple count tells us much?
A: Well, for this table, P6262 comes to 12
